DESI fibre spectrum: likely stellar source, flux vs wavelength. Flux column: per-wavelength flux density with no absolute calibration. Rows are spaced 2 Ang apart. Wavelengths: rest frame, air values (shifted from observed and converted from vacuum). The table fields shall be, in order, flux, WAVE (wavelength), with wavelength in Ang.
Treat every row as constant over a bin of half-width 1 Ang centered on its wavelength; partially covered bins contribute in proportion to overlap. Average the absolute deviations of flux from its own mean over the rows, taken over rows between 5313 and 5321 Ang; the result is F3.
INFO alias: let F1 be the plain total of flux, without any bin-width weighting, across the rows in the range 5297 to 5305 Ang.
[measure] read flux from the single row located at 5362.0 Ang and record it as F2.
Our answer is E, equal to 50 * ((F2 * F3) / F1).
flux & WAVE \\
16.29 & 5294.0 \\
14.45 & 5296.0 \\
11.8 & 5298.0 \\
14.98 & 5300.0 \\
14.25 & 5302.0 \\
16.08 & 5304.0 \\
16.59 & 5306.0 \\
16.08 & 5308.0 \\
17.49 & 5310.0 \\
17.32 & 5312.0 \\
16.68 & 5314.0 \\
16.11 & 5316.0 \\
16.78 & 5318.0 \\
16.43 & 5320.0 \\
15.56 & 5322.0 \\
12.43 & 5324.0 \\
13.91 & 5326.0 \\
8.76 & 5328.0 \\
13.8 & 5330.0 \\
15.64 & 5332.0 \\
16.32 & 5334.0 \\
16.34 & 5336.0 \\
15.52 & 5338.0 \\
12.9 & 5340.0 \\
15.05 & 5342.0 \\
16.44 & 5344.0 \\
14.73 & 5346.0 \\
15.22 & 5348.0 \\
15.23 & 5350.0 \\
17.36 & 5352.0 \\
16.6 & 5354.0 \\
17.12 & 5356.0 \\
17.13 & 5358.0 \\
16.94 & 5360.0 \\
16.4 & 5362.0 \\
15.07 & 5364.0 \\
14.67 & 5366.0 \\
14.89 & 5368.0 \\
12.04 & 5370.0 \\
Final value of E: 3.3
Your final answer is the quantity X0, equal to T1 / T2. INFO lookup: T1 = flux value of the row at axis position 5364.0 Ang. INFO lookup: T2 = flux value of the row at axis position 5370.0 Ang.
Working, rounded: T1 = 15.07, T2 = 12.04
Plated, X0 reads 1.25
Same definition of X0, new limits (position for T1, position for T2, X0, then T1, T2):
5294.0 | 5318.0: 0.97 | 16.29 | 16.78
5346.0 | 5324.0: 1.19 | 14.73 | 12.43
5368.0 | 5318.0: 0.89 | 14.89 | 16.78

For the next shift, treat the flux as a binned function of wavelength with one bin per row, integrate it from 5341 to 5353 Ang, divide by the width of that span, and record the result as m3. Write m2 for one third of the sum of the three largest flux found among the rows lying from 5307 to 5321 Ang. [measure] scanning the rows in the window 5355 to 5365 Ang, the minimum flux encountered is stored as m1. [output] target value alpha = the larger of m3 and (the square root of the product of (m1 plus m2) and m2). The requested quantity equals 23.6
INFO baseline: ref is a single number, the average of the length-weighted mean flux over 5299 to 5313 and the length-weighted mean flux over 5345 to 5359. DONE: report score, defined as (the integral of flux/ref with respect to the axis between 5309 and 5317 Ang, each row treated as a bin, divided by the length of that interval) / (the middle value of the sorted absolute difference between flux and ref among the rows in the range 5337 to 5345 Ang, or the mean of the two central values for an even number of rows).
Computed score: 1.20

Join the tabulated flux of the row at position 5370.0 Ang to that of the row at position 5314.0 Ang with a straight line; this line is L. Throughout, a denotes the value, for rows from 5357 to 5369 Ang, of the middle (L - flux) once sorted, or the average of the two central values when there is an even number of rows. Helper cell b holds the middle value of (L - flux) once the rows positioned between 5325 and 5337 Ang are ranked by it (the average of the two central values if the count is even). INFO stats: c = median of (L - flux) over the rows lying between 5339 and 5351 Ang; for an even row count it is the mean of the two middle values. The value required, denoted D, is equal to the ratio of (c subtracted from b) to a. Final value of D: 0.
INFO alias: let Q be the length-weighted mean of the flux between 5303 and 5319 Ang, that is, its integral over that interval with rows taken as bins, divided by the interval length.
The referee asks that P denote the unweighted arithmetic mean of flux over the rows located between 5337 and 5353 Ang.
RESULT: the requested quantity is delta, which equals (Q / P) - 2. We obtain -0.91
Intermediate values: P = 15.3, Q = 16.6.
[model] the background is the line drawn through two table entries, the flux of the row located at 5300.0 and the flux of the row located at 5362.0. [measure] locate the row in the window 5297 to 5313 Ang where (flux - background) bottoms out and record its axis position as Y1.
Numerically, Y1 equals 5298.0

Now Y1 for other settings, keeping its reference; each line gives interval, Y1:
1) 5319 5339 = 5328.0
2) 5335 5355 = 5340.0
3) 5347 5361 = 5350.0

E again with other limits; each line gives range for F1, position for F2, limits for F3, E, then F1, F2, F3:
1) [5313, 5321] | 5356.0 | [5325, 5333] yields 27.7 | 66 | 17.12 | 2.1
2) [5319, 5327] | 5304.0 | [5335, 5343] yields 14.1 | 58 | 16.08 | 1.0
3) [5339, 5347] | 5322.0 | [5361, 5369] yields 7.5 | 59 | 15.56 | 0.6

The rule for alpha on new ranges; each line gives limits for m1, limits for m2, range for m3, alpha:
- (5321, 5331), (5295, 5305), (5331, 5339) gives 19.1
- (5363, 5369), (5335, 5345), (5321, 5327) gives 22.3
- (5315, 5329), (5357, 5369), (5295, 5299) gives 20.7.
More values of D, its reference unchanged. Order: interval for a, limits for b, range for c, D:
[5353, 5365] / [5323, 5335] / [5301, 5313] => 0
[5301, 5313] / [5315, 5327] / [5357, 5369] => 4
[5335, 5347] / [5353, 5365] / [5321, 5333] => 7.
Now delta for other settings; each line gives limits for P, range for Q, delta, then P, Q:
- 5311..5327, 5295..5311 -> -1.03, 15.7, 15.2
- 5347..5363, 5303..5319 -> -0.99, 16.5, 16.6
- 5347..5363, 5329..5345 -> -1.08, 16.5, 15.3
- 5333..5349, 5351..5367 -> -0.93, 15.3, 16.4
